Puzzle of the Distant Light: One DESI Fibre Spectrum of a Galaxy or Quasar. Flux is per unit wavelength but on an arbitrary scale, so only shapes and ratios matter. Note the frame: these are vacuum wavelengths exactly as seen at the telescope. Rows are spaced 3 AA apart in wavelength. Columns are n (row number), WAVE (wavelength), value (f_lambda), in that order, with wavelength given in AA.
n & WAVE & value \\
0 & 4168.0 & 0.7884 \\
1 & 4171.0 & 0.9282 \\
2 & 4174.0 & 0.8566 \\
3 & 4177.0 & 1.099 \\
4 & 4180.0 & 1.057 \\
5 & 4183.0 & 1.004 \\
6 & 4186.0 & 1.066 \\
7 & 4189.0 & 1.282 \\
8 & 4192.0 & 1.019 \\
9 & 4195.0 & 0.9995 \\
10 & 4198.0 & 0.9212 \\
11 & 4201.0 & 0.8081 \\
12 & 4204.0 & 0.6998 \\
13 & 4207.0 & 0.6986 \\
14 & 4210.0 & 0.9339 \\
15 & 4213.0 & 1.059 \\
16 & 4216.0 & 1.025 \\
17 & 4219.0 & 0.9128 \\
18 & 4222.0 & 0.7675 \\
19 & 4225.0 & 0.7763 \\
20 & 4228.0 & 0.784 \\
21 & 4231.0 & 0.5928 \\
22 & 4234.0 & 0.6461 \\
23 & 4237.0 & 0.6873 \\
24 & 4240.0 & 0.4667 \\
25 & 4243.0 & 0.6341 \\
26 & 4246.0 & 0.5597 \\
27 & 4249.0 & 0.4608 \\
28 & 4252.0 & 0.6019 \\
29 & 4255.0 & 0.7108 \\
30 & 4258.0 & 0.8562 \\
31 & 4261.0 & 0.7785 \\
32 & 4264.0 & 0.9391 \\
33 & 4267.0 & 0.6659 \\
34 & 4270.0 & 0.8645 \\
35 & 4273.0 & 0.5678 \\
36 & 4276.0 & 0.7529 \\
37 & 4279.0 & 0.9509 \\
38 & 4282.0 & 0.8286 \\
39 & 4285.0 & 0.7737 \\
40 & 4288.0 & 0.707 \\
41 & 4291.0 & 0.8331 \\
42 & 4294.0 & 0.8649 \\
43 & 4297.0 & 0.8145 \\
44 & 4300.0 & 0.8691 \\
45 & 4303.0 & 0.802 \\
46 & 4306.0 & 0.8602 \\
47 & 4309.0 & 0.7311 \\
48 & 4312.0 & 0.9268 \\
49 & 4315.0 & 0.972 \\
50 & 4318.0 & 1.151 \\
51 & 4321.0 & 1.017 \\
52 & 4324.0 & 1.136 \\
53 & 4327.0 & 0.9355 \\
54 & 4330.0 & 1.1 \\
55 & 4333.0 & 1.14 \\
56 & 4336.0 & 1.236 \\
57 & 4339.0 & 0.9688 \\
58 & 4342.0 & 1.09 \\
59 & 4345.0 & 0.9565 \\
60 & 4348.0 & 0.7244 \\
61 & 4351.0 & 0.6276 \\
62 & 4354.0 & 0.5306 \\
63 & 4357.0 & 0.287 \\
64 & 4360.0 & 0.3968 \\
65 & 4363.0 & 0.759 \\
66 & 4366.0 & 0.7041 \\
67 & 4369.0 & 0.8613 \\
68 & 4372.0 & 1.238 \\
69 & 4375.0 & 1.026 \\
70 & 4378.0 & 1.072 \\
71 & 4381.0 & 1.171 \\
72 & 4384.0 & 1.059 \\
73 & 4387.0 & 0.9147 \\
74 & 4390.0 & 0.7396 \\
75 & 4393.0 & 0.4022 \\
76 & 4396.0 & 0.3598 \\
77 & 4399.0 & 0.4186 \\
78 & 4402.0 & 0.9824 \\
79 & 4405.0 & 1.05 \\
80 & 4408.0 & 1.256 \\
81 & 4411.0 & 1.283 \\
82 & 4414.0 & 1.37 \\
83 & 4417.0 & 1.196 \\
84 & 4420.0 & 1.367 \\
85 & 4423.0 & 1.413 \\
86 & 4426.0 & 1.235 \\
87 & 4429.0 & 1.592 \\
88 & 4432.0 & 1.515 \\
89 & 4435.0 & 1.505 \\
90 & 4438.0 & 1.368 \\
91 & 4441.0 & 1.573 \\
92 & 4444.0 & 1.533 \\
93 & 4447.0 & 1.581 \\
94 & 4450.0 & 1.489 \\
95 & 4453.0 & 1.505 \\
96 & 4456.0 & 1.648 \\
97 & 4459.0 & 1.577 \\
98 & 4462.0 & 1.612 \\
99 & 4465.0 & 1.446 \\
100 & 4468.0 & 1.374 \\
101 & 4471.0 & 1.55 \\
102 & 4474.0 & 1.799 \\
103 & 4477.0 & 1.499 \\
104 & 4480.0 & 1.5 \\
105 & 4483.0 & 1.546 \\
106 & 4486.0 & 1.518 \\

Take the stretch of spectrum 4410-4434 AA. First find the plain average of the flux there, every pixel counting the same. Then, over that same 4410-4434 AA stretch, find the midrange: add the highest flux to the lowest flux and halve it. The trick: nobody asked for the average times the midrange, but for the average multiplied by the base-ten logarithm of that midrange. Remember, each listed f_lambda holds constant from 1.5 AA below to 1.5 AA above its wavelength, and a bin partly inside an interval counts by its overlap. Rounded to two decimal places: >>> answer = 0.20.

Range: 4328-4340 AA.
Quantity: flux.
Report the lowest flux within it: 0.9688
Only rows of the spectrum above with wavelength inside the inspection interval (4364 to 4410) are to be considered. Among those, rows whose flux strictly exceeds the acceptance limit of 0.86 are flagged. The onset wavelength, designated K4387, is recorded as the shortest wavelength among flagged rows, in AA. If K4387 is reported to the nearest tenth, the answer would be 4369.0 AA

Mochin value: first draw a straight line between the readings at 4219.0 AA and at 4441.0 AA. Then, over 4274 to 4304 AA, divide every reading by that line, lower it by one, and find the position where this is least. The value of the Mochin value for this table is 4288.0 AA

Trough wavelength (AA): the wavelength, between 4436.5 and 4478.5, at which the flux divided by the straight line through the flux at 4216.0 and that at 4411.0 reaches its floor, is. 4468.0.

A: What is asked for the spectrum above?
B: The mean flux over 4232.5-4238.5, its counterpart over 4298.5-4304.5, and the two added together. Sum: 1.50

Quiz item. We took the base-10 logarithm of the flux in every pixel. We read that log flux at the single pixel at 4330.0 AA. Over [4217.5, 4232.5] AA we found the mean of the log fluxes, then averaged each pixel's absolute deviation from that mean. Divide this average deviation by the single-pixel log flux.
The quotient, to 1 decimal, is 1.0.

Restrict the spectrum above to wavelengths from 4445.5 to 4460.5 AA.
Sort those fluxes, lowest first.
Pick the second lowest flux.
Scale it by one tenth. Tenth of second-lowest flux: 0.15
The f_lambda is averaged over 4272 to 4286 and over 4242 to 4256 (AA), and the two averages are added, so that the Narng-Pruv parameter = 1.37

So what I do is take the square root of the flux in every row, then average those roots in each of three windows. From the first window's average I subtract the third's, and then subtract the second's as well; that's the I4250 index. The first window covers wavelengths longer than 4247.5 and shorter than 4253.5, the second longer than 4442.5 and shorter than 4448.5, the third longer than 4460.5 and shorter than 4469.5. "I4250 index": -1.74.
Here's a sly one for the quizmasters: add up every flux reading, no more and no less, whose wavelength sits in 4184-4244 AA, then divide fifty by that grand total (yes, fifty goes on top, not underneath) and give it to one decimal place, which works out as 3.0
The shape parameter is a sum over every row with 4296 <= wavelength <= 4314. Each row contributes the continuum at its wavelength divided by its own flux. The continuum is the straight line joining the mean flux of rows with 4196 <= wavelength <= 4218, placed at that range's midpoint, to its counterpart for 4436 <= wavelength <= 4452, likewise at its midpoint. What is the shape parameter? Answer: 8.2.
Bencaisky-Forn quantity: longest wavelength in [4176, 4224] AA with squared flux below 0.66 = 4222.0 AA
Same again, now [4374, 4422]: 4399.0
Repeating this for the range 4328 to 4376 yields 4366.0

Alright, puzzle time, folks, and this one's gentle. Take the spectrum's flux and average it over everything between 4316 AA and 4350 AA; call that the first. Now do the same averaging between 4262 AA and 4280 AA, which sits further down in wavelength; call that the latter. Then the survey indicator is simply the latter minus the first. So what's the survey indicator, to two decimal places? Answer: -0.25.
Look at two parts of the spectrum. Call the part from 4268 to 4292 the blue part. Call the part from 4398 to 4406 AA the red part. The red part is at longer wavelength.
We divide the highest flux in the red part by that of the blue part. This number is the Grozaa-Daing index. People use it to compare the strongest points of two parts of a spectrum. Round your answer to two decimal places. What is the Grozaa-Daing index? 1.10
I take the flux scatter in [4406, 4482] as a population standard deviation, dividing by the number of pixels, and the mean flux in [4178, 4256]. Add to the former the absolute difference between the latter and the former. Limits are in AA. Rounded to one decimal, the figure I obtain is 0.8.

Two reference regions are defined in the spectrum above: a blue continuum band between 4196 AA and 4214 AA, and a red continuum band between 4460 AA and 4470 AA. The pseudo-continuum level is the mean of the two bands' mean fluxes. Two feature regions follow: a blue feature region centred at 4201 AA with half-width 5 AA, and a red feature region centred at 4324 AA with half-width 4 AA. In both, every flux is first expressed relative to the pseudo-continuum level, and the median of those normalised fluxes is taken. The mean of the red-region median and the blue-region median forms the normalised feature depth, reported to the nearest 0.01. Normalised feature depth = 0.78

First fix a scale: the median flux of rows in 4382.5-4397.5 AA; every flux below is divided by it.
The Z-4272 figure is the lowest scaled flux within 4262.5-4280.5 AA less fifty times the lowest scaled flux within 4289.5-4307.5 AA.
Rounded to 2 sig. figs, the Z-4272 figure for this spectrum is -53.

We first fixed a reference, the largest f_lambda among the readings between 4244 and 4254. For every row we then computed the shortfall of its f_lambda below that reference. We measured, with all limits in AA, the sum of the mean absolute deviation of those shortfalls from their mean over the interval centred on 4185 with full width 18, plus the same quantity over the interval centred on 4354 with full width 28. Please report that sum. 0.259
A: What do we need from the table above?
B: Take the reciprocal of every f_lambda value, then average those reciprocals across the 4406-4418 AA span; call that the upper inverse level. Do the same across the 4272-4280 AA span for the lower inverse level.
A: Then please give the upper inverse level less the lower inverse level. -0.59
